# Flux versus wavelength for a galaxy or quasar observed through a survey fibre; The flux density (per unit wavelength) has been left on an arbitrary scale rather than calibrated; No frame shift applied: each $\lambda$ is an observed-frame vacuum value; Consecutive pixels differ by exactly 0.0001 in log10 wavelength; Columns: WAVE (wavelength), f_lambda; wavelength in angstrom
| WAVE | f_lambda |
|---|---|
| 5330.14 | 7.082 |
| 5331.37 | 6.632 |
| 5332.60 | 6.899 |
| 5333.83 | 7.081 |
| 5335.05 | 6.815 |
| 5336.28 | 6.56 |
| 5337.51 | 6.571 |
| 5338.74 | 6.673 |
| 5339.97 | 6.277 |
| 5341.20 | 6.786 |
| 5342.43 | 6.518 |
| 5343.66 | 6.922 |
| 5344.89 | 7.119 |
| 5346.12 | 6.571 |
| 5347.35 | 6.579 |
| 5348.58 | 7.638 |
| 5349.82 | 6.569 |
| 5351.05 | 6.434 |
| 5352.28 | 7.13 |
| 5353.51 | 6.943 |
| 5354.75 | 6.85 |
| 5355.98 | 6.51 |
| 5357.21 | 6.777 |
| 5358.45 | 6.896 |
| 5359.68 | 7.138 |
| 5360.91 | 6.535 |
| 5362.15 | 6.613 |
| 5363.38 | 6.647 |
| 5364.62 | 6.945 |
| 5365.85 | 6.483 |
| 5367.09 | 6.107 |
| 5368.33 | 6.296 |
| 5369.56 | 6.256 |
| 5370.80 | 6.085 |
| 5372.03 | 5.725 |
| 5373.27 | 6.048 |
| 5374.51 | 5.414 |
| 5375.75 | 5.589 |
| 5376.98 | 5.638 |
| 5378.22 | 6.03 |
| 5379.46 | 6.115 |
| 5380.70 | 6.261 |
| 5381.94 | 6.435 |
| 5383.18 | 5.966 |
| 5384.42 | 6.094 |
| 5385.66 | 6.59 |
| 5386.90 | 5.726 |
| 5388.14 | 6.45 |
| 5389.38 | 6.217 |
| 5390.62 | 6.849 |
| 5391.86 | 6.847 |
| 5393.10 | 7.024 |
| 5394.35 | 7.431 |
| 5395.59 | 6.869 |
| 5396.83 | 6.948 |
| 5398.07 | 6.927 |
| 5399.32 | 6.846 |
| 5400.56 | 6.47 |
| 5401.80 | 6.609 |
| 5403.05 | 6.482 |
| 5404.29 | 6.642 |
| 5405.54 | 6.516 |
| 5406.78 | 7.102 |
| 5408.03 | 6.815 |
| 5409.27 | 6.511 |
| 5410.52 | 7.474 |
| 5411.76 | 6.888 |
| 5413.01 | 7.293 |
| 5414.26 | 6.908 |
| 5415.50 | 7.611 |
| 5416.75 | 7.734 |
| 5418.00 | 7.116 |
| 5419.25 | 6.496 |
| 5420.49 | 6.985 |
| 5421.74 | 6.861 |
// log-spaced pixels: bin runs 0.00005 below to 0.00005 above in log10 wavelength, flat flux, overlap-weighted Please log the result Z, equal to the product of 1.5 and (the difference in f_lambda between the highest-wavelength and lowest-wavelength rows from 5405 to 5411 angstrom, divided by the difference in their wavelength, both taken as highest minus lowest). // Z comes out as 0.29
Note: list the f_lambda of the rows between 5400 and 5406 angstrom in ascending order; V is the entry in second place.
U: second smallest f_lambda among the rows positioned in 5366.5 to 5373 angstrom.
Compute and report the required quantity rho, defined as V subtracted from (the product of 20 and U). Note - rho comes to 115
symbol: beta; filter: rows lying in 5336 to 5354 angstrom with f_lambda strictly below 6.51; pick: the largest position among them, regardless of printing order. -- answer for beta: 5351.05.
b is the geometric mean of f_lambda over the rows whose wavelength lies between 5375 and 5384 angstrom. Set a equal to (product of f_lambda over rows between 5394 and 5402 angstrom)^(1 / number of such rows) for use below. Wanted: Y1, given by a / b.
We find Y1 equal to 1.14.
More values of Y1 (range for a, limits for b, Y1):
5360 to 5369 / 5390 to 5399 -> 0.93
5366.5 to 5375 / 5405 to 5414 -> 0.86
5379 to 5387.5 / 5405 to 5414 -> 0.89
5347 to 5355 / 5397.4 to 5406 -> 1.03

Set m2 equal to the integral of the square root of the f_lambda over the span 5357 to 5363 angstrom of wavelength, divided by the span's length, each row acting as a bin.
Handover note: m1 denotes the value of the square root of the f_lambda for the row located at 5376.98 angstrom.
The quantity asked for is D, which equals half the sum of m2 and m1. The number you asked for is 2.49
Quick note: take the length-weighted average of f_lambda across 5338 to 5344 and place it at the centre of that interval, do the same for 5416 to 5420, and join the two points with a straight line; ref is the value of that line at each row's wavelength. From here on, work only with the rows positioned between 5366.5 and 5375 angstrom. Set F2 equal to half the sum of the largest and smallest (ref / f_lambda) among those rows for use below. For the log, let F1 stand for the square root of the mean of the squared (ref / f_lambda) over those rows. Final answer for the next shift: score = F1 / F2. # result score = 0.97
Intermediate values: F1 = 1.14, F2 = 1.17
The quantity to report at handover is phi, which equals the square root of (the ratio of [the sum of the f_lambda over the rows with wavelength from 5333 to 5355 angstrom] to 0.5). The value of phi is 15.6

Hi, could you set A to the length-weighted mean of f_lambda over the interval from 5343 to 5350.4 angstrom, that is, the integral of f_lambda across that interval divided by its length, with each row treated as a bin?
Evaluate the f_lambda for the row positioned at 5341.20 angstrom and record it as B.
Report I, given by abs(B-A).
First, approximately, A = 6.90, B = 6.786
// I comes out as 0.11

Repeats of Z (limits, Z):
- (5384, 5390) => 0.04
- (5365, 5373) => -0.18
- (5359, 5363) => -0.32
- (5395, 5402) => -0.06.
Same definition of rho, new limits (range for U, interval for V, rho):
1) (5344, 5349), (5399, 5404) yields 125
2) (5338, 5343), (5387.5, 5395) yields 124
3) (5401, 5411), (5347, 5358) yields 124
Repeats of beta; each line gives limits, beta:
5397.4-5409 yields 5403.05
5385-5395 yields 5389.38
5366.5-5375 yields 5374.51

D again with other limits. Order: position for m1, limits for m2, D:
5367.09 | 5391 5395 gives 2.57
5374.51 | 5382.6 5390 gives 2.41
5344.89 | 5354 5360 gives 2.64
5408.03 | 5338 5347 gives 2.60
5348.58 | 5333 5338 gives 2.68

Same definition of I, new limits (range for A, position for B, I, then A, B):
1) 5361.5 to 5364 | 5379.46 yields 0.51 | 6.62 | 6.115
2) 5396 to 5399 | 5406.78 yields 0.18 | 6.92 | 7.102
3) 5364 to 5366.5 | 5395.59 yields 0.17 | 6.70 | 6.869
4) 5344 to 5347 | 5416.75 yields 0.90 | 6.83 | 7.734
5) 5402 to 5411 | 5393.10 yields 0.26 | 6.77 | 7.024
